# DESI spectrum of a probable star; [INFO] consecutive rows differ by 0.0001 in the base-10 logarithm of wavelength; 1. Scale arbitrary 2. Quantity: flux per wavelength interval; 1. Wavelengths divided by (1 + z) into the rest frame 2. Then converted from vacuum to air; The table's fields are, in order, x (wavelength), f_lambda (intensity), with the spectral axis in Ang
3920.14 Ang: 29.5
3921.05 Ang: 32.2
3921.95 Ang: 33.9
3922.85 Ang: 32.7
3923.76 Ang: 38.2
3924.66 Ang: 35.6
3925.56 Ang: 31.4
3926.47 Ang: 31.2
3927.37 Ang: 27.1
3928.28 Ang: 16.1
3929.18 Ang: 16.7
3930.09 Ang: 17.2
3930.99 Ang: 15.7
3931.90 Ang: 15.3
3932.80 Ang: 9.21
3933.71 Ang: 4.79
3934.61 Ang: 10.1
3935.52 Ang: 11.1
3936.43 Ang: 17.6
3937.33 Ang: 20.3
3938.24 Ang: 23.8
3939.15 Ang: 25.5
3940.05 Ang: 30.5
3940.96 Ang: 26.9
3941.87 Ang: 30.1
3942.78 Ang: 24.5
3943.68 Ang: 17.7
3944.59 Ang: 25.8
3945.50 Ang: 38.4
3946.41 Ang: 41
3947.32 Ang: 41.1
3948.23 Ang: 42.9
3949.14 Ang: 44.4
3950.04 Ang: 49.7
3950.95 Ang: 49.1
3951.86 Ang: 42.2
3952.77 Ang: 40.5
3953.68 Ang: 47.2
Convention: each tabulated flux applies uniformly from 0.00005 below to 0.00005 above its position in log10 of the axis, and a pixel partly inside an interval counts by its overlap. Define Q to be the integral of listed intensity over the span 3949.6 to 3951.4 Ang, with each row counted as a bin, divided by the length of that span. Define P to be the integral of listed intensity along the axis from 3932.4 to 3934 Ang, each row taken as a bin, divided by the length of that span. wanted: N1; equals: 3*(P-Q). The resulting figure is -127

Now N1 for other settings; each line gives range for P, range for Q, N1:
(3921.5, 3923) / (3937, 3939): 33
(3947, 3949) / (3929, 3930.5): 76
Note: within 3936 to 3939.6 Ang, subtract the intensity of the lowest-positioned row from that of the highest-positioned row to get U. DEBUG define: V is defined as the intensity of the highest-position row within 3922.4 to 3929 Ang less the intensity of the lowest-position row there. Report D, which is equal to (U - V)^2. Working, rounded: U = 8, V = -17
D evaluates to 600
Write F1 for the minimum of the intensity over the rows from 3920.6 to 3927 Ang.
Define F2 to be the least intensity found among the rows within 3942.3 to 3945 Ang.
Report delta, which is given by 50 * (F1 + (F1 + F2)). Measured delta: 4005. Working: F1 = 31.2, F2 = 17.7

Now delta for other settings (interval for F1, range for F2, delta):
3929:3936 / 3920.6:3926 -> 2049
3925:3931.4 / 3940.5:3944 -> 2455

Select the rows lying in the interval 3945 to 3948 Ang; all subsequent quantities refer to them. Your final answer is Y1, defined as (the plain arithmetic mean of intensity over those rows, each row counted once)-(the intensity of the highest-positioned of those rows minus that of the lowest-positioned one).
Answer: 37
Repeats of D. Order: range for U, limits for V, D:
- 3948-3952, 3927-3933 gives 295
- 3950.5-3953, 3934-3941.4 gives 645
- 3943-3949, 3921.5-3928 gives 1024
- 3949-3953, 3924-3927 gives 0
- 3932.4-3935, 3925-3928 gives 27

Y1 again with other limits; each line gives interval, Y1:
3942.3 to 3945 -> 21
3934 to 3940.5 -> -1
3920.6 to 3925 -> 31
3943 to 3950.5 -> 6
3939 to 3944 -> 34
